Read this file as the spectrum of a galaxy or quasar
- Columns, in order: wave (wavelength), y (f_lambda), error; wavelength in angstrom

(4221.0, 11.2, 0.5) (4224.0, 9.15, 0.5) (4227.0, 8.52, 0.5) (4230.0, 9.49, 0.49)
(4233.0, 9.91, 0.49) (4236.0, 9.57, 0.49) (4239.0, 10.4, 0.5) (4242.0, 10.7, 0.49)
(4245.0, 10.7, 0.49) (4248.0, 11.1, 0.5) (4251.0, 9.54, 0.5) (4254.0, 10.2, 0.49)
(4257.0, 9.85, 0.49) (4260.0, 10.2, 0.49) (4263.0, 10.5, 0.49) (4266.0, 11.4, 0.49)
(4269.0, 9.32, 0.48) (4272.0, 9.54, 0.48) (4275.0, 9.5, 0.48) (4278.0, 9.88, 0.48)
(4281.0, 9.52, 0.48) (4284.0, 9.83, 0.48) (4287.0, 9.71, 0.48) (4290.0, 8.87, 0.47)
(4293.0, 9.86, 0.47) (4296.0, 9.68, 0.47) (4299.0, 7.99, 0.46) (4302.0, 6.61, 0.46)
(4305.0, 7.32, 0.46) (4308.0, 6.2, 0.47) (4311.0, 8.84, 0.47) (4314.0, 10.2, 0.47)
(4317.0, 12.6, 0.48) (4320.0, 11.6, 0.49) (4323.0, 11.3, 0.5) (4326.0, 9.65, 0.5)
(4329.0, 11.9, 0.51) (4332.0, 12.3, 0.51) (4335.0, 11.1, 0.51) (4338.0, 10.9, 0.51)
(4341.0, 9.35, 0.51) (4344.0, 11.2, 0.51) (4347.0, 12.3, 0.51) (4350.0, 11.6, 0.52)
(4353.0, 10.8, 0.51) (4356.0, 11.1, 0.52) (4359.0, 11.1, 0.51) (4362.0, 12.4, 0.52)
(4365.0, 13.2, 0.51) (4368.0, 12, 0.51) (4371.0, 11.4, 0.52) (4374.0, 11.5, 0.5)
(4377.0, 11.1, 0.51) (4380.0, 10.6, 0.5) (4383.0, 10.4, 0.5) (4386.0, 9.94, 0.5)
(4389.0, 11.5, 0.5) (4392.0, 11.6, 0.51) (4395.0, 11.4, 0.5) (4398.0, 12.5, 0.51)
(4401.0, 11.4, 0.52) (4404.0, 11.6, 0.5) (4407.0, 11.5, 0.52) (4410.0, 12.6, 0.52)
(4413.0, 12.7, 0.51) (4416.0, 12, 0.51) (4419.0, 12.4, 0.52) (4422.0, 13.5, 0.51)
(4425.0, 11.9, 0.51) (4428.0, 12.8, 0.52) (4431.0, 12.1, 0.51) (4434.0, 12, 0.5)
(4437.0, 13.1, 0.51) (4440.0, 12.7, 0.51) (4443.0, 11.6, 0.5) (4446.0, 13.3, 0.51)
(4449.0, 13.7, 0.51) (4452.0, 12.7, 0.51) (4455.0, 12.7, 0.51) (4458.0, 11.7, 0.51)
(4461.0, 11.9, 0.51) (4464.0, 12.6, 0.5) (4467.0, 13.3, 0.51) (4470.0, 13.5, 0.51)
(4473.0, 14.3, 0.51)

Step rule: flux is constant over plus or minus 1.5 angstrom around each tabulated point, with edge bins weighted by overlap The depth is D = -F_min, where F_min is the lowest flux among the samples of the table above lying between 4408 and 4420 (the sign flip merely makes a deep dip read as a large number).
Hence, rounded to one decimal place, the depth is -12.0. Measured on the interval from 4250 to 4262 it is -9.5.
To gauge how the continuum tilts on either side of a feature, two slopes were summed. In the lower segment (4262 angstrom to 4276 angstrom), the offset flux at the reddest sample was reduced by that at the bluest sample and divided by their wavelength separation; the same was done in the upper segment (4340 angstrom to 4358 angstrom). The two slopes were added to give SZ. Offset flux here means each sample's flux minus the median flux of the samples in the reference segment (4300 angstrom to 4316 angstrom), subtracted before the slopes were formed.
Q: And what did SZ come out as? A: 0.033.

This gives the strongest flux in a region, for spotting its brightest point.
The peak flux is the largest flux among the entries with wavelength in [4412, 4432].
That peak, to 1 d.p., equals 13.5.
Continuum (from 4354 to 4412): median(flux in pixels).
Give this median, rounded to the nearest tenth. 11.5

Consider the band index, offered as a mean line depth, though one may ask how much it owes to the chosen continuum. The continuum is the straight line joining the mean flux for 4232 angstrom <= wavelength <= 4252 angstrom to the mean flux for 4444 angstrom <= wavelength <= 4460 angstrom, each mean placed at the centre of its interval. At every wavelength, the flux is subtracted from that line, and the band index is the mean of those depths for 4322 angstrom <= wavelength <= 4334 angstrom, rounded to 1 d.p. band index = 0.0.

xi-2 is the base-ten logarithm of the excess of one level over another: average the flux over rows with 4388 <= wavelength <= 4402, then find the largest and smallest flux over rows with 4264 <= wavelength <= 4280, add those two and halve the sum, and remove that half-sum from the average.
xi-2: 0.1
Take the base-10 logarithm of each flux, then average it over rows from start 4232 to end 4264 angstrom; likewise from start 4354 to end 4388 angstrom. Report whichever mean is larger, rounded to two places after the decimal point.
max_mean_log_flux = 1.05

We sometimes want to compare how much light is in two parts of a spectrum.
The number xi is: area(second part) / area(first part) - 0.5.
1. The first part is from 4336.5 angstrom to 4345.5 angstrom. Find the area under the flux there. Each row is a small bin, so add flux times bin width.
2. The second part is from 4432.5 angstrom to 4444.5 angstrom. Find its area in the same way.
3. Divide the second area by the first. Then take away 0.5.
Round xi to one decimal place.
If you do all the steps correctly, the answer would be 1.1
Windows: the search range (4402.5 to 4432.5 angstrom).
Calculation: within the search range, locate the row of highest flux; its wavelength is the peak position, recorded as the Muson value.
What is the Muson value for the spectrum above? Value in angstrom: 4422.0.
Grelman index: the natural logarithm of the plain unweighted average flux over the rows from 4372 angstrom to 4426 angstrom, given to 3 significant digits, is 2.46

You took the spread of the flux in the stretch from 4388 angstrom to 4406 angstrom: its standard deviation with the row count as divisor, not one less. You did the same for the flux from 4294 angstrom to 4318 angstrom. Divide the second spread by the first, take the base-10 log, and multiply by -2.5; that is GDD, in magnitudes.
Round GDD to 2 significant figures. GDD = -1.8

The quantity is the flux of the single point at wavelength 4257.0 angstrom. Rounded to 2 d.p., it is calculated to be 9.85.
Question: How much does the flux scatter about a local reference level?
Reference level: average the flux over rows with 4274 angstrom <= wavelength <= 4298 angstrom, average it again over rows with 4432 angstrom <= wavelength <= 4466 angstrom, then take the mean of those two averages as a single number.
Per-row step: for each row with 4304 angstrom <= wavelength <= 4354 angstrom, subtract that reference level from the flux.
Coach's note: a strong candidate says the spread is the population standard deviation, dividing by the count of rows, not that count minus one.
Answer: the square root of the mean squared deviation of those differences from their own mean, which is 1.7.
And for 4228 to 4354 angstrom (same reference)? 1.4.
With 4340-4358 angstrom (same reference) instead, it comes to 0.9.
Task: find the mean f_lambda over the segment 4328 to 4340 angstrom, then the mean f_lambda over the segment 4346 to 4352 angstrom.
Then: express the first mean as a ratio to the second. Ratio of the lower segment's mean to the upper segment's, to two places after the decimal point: 0.97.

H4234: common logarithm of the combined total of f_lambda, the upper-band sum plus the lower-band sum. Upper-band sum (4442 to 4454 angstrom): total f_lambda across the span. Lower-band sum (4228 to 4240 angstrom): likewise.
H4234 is 1.96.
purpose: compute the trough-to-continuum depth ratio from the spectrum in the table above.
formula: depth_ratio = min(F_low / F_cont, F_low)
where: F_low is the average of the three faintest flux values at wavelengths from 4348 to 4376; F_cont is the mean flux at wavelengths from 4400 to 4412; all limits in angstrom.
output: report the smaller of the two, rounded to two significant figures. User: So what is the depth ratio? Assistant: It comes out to 0.93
